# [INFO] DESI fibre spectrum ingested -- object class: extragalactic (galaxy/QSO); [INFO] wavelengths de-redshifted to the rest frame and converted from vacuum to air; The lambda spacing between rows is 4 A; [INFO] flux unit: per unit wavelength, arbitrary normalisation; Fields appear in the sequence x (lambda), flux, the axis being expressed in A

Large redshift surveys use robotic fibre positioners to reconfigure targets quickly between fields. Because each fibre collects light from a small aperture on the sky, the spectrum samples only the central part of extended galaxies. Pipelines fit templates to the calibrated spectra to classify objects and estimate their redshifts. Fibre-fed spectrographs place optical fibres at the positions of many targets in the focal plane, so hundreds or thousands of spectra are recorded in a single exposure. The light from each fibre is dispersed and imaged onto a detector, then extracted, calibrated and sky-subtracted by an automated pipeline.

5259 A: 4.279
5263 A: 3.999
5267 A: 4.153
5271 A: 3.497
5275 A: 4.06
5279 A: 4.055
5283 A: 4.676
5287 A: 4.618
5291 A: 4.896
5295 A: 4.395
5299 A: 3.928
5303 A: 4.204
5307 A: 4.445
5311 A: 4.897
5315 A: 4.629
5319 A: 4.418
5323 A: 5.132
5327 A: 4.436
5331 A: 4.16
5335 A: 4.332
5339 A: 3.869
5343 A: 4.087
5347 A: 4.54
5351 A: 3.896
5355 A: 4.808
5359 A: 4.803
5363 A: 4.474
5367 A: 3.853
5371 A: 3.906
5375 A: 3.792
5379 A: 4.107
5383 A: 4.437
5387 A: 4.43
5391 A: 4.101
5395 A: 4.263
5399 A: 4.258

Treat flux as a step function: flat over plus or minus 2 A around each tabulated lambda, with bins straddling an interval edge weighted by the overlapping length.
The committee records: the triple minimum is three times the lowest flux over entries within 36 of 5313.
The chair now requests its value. 11.6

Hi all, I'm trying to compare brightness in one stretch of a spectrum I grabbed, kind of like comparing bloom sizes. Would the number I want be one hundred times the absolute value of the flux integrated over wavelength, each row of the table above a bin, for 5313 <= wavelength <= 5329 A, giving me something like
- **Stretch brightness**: 7446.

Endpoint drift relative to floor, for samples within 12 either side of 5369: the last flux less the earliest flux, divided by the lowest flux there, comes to -0.18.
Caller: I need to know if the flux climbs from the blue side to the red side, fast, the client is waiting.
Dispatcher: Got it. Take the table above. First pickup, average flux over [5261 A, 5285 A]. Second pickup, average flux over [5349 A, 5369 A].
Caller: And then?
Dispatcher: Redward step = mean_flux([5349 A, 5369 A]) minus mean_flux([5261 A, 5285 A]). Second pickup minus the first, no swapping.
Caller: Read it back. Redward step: 0.29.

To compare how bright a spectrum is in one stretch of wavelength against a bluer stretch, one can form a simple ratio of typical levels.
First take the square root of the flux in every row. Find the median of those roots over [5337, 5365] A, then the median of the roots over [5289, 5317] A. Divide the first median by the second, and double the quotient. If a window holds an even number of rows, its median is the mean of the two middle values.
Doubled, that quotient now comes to 2.01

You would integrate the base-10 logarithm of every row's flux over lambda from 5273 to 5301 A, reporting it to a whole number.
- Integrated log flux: 18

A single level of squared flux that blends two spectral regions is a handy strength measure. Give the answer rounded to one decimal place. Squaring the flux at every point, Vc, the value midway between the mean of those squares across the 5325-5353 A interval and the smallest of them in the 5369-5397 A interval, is 16.0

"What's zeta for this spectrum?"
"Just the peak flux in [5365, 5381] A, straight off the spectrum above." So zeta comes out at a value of 4.107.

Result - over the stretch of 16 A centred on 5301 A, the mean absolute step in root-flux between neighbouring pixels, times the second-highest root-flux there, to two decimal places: 0.17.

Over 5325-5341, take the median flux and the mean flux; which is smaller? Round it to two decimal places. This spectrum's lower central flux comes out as 4.20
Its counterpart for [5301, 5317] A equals 4.54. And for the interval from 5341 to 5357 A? 4.31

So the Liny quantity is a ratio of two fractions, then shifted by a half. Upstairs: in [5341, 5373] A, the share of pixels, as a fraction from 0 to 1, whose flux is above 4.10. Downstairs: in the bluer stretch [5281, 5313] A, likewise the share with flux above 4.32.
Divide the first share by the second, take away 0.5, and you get 0.17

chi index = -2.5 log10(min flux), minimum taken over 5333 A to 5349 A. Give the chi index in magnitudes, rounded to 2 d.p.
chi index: -1.47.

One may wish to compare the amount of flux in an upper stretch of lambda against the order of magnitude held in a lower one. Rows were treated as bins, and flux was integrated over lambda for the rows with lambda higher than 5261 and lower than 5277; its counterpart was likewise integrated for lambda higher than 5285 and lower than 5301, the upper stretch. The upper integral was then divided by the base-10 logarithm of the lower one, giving 39.7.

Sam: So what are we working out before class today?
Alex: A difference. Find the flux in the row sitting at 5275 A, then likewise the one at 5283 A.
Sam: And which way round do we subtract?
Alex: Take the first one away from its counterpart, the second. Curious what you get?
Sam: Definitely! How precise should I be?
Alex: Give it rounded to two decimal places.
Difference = 0.62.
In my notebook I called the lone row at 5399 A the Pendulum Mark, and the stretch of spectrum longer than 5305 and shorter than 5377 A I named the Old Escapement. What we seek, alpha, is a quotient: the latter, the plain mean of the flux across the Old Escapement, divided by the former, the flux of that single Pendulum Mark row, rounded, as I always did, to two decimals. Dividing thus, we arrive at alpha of 1.02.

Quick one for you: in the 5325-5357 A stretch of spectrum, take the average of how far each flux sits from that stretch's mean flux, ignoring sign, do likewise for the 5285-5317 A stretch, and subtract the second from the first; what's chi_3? 0.00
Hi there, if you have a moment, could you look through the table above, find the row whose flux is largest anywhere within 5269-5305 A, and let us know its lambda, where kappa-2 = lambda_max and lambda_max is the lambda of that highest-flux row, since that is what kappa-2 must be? 5291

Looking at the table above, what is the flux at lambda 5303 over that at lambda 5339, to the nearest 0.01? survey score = 1.09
